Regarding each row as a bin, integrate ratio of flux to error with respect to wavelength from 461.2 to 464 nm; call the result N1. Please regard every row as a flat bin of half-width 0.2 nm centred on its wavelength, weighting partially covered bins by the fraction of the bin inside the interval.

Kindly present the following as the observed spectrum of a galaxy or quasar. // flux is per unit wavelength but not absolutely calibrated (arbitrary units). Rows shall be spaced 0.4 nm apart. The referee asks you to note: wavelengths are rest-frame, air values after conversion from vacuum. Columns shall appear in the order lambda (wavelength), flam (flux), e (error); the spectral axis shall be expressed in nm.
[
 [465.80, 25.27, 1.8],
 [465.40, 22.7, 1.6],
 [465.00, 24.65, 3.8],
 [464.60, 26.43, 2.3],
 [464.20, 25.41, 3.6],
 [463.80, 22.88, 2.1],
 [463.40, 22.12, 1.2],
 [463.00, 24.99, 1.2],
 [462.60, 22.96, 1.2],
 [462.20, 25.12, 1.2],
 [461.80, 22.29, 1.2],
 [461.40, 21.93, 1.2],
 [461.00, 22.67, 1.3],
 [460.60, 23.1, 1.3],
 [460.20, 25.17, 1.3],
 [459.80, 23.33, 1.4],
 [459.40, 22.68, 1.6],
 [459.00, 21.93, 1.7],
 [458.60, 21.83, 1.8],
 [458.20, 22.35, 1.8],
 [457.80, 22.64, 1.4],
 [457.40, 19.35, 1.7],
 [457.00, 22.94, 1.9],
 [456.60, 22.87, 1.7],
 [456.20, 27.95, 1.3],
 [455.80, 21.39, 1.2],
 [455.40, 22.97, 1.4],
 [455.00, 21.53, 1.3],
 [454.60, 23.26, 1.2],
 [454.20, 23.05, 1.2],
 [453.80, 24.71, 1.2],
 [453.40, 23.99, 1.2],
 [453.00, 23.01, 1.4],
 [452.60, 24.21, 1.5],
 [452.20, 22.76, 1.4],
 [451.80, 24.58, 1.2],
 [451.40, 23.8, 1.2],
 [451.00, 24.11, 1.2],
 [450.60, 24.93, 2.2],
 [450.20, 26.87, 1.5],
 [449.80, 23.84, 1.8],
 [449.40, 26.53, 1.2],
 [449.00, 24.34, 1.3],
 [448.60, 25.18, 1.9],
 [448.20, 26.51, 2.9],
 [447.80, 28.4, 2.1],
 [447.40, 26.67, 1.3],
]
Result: 50.8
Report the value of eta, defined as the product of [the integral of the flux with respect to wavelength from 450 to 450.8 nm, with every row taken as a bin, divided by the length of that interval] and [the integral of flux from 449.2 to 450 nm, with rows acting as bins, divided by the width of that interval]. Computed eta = 652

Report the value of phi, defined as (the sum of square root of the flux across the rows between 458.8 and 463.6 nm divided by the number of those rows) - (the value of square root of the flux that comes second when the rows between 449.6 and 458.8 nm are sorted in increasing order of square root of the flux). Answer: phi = 0.19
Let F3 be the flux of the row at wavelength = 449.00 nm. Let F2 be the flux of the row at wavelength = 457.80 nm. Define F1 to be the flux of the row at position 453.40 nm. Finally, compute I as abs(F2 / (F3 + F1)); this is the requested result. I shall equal 0.468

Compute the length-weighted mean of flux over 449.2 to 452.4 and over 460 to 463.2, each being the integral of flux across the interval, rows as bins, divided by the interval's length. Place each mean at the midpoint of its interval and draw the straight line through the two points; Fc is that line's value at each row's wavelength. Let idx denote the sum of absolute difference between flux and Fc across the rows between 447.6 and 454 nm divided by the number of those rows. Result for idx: 1.02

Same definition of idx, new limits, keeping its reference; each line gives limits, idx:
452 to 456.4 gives 1.55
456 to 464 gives 1.50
